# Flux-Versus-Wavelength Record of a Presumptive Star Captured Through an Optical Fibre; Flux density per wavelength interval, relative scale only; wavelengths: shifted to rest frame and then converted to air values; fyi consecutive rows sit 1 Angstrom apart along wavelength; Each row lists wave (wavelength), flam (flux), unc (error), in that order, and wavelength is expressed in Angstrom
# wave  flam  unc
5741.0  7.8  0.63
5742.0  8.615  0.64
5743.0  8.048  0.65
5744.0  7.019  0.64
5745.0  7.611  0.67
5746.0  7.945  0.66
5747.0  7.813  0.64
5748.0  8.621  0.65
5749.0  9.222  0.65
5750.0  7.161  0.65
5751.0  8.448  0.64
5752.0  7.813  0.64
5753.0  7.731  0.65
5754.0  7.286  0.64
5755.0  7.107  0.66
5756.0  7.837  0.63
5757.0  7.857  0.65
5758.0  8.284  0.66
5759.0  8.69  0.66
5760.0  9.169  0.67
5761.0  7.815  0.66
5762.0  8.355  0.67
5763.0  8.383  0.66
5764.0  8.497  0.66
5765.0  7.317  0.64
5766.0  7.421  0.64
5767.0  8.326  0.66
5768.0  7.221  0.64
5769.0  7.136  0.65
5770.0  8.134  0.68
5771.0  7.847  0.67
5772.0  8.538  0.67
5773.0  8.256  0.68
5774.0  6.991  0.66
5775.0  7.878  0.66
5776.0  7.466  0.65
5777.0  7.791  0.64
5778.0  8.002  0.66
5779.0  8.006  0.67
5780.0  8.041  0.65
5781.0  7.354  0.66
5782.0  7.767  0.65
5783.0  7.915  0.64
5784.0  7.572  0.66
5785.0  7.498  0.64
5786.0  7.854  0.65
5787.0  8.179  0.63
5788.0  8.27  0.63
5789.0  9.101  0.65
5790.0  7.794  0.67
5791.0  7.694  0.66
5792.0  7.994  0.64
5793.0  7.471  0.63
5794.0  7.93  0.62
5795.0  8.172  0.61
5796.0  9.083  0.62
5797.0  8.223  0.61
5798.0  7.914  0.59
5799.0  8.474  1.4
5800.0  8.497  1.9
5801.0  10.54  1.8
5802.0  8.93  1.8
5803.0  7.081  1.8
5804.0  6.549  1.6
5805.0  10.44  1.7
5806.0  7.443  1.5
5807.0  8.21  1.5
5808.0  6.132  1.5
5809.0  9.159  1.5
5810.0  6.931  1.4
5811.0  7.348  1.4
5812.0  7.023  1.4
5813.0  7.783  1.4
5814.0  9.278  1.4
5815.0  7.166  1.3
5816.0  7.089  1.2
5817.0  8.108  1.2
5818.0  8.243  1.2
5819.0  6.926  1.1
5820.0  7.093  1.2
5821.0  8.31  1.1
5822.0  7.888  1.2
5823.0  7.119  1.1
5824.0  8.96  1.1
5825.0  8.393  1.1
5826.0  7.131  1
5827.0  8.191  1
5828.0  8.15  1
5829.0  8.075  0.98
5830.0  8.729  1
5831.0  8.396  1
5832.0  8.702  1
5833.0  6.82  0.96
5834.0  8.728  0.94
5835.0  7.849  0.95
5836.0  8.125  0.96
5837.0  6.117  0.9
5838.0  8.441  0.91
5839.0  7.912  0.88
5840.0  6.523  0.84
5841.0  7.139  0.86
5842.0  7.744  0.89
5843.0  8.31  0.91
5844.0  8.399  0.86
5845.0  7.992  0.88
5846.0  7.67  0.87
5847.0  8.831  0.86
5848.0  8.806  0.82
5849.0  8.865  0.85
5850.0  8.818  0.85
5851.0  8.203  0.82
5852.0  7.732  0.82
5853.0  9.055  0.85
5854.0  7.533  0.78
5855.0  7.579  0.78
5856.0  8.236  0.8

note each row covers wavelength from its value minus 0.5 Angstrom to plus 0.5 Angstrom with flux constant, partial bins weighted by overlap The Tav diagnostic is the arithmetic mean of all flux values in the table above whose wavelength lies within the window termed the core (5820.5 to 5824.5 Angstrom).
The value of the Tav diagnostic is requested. 8.1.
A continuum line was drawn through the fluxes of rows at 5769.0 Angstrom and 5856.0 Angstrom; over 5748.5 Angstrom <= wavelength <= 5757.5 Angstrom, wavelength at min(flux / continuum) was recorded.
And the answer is 5755.0 Angstrom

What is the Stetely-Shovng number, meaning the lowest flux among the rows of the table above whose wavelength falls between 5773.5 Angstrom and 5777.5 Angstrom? 6.991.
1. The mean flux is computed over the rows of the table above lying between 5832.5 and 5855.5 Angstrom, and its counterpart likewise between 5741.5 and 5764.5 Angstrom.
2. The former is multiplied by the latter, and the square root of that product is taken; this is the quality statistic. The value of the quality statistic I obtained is 8.01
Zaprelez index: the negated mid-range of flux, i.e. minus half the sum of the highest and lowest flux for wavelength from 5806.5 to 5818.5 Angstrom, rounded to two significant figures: -7.7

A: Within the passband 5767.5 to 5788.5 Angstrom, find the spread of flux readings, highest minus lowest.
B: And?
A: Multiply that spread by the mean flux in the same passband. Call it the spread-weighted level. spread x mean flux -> 12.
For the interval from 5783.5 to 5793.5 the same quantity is 13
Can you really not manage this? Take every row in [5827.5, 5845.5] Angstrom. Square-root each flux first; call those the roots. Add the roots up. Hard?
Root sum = 50.5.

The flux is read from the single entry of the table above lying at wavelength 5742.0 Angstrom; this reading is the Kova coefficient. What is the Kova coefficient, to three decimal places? 8.615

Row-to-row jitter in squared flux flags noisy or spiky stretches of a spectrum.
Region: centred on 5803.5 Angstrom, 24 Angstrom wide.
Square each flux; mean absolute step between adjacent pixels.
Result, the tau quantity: 22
